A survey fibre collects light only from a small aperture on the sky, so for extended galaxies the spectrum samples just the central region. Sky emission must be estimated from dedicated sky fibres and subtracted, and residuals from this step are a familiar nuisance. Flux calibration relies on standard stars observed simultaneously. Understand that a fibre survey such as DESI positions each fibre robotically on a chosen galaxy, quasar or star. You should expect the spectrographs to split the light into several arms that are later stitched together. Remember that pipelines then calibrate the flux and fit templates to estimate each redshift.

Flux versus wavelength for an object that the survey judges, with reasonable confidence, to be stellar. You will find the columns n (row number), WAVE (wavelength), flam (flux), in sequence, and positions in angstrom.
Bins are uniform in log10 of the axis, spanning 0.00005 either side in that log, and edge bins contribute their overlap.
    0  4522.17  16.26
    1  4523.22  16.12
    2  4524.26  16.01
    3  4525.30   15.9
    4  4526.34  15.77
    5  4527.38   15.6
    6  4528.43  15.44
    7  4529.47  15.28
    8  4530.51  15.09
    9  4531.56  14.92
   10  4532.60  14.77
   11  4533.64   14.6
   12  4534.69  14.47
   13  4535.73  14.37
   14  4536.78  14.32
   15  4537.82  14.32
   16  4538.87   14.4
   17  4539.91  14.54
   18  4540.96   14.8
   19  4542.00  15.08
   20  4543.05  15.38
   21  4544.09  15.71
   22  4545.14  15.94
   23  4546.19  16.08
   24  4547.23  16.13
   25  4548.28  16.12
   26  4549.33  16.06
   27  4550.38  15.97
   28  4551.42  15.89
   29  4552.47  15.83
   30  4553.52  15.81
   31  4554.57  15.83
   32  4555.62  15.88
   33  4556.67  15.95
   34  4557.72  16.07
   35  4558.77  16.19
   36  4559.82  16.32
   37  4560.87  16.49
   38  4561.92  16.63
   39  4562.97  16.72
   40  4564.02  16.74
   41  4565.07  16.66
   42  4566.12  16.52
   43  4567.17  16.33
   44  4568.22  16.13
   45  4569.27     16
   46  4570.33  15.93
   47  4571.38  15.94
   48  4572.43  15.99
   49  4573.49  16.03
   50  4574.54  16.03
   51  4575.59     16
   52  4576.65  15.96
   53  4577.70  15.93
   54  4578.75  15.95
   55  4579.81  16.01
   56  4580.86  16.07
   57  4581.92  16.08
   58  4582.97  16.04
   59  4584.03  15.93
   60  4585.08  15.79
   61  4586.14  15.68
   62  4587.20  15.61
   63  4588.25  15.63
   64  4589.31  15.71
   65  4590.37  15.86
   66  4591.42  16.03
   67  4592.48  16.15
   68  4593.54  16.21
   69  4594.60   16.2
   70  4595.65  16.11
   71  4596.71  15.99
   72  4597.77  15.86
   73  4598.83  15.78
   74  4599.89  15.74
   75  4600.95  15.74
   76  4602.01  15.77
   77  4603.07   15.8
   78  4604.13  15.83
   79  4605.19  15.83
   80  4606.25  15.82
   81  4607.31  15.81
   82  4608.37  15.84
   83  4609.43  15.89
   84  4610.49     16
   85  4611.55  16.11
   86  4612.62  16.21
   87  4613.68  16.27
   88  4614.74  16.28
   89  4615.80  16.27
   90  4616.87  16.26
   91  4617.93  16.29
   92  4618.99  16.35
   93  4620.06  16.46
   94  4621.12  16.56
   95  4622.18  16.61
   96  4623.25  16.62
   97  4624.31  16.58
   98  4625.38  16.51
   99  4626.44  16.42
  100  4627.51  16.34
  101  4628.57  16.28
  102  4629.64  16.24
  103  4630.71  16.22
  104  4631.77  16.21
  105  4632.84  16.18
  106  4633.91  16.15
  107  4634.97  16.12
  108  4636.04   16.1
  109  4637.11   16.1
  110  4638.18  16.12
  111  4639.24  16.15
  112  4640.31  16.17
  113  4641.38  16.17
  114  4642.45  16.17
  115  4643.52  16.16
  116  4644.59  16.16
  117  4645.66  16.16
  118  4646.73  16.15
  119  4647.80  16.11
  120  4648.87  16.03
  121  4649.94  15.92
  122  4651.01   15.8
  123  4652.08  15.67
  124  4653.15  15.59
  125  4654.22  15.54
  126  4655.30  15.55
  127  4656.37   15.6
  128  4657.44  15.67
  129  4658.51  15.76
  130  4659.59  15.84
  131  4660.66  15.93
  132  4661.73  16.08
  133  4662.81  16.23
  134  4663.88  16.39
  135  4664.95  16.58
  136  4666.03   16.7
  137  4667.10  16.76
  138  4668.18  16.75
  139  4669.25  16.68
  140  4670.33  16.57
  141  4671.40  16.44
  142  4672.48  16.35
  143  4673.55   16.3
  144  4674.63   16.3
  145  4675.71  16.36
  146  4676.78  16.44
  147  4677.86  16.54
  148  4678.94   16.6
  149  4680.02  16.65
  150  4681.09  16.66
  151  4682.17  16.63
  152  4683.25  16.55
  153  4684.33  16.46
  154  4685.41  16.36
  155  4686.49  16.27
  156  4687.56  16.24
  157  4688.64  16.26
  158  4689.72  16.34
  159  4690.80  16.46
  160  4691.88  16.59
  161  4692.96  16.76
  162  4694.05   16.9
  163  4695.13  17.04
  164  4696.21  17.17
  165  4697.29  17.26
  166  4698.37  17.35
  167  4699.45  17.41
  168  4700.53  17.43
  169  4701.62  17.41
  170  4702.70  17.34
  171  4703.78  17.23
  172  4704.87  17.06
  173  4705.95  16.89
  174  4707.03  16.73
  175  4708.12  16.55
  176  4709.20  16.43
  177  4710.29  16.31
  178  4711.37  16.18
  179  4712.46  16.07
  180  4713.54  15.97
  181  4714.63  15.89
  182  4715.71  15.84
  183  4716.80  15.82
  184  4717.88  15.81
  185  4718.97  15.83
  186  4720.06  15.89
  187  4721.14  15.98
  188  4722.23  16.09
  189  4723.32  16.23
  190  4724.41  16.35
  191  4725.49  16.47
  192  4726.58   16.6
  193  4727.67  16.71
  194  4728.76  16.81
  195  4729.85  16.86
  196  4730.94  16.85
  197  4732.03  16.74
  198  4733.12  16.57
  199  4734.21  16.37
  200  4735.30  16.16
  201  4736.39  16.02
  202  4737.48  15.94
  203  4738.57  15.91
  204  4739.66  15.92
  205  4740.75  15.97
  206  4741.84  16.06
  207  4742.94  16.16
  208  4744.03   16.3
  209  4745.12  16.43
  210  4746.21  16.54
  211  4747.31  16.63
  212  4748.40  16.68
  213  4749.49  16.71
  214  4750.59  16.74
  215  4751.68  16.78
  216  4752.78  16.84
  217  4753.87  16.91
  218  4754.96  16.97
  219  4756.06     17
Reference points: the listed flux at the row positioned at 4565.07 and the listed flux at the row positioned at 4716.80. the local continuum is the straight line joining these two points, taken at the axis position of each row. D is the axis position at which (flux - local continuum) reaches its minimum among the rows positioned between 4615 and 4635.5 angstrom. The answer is 4634.97 angstrom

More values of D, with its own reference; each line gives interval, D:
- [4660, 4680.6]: 4660.66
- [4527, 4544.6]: 4536.78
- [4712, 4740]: 4717.88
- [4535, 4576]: 4536.78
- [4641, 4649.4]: 4648.87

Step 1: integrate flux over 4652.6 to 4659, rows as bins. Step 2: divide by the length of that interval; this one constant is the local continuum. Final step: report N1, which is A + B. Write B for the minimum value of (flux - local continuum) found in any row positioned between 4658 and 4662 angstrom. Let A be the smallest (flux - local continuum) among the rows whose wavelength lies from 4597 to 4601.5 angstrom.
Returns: 0.26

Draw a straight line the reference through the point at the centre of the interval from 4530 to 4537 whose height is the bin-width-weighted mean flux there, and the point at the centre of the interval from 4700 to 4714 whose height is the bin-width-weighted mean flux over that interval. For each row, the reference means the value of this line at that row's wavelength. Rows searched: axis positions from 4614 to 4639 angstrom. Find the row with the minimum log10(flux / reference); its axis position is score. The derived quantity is 4637.11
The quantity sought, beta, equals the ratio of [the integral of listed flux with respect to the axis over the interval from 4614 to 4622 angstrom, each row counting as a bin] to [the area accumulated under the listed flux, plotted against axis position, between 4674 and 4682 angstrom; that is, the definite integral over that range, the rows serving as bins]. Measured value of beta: 0.992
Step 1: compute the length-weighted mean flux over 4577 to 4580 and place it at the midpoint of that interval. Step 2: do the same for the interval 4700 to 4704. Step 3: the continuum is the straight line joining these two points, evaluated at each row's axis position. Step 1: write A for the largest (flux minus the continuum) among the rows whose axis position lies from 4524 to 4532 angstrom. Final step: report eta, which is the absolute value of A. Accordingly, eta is 0.65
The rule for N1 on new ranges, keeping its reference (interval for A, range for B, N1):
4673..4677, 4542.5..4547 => 0.44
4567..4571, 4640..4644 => 0.85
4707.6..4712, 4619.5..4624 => 1.40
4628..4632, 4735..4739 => 0.88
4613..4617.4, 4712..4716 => 0.86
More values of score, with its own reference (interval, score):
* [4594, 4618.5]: 4607.31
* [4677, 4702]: 4687.56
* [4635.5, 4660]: 4655.30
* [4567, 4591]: 4587.20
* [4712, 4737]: 4717.88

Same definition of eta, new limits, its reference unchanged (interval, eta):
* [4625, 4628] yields 0.01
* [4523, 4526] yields 0.77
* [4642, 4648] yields 0.52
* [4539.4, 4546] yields 0.34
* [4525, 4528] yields 0.52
